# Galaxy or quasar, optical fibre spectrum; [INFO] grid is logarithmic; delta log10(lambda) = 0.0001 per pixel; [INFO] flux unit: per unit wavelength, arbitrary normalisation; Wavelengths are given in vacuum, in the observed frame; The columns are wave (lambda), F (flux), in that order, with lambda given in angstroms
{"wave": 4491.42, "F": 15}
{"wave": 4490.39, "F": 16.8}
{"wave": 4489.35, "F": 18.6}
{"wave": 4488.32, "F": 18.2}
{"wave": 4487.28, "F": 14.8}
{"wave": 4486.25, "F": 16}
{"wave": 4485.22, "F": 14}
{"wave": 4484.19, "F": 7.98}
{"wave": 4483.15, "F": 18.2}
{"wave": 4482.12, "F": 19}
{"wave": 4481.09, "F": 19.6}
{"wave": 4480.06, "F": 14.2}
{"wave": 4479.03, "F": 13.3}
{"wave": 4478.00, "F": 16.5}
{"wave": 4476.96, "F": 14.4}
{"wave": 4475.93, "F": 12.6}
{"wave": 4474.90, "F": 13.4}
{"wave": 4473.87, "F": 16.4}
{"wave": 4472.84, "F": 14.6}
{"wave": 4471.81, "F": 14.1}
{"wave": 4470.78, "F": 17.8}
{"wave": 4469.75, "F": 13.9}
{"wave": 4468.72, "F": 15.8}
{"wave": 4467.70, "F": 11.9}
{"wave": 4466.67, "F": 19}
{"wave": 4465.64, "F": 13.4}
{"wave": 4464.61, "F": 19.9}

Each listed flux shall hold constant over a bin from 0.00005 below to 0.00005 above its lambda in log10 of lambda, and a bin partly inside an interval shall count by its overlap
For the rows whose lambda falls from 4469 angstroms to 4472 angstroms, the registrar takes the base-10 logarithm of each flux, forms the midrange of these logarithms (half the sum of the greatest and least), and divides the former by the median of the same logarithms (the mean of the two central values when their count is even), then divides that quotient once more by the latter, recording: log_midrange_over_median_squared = 0.906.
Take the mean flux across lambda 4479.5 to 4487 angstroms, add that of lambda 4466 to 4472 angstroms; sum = 31.0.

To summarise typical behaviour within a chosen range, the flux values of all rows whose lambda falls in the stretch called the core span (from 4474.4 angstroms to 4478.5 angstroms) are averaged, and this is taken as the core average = 14.2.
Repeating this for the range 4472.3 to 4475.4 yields 14.8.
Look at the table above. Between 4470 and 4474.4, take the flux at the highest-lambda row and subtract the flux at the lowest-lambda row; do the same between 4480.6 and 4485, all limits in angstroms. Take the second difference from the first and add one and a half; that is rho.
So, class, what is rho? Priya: 12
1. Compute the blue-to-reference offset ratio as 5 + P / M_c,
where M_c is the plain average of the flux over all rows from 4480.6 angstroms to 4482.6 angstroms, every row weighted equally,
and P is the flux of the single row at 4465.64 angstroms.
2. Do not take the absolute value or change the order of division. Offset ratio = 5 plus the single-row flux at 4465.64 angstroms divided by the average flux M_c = 5.69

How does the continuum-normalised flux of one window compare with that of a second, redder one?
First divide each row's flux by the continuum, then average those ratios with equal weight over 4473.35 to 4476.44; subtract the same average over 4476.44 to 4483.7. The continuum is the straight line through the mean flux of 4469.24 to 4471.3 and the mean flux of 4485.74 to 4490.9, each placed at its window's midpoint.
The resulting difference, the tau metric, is -0.12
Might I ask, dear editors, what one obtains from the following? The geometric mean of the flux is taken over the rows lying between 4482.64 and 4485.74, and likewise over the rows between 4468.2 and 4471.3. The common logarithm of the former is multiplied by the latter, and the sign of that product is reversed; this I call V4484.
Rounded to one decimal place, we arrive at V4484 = -17.4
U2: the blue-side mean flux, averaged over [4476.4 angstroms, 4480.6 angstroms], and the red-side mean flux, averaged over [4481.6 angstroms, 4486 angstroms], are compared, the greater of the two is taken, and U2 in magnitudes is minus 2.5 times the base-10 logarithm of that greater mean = -2.93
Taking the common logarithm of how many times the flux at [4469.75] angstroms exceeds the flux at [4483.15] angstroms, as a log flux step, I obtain -0.12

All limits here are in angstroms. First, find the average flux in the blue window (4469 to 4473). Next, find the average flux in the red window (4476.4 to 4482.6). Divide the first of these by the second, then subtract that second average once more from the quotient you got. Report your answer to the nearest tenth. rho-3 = -15.2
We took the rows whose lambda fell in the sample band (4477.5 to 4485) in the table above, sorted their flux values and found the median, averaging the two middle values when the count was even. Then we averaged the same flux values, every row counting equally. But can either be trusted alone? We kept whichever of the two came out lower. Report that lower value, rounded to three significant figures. 15.5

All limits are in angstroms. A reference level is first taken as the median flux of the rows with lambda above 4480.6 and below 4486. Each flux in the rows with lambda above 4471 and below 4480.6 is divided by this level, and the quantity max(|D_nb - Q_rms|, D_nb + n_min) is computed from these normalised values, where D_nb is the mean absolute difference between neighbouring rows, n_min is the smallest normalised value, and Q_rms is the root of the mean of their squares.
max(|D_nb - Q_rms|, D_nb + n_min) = 0.79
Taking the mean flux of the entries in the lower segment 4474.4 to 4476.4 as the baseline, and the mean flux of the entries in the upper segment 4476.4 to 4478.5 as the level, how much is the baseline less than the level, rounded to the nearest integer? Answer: 2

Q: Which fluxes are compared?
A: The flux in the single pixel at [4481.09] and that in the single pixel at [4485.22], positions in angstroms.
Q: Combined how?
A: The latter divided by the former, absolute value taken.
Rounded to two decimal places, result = 0.71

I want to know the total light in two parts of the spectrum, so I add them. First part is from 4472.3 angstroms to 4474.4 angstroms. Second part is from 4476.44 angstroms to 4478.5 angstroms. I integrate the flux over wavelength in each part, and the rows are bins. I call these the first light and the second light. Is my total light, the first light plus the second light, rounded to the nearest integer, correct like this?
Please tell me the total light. 64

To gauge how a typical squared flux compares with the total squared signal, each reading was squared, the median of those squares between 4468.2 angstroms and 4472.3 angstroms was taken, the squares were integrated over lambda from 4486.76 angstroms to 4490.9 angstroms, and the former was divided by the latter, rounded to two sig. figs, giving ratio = 0.18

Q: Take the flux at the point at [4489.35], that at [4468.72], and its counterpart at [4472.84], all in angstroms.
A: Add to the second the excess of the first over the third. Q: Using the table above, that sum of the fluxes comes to 19.8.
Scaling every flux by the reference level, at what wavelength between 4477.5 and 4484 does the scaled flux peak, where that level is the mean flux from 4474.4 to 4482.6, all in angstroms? 4481.09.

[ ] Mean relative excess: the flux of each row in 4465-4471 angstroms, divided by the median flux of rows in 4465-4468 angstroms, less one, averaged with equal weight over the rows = 0.14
